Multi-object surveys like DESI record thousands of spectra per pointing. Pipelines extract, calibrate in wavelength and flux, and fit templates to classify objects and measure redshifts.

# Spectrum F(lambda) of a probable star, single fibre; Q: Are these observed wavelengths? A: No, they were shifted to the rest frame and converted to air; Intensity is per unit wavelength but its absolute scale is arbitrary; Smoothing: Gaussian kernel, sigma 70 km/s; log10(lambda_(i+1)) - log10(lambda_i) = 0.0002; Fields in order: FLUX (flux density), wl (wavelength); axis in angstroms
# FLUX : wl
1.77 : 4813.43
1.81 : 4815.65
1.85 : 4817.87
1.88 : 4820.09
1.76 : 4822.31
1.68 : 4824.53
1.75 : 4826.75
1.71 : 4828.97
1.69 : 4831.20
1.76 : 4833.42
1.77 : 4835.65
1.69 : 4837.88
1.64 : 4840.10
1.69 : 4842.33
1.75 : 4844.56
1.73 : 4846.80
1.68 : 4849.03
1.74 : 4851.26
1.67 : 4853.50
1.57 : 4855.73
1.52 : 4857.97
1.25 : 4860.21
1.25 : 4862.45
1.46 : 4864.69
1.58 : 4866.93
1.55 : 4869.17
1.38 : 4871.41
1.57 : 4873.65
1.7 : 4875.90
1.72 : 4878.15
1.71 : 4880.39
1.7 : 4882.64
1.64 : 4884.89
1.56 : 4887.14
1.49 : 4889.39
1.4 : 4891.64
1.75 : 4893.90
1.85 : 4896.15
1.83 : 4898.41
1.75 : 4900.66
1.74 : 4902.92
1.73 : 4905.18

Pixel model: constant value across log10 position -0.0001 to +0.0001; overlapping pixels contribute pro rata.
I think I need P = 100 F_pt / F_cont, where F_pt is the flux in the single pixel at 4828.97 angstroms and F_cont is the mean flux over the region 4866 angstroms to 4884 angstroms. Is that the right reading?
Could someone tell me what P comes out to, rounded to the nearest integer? 106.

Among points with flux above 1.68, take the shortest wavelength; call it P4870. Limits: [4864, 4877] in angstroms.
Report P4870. 4875.90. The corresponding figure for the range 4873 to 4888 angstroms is 4875.90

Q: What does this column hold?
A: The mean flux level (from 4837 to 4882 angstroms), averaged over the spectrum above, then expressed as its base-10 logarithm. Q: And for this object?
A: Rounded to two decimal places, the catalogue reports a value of 0.20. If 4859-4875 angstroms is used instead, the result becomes 0.16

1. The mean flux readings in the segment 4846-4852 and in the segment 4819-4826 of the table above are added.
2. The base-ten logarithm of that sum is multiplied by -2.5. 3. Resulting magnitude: -1.357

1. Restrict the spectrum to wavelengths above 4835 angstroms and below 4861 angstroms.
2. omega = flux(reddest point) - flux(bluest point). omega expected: -0.52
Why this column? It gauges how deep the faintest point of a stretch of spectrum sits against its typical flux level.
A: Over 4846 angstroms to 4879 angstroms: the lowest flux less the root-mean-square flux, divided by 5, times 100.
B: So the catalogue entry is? -6.3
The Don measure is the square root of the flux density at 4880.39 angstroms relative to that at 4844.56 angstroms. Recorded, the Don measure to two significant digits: 0.99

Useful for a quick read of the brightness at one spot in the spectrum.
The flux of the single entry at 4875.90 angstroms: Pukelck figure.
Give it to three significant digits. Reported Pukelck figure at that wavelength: 1.70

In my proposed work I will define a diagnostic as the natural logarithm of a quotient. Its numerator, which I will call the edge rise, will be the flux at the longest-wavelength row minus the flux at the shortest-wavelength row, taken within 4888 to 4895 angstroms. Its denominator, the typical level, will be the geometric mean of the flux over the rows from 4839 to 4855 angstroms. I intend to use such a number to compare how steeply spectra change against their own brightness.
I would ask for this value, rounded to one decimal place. -1.9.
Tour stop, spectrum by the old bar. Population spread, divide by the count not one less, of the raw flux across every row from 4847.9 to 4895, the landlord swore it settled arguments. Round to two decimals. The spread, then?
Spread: 0.15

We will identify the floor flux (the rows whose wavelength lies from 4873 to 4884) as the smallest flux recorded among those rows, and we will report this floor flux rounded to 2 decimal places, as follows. 1.57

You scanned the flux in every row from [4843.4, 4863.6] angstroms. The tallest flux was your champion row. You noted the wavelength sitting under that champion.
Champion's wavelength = 4844.56 angstroms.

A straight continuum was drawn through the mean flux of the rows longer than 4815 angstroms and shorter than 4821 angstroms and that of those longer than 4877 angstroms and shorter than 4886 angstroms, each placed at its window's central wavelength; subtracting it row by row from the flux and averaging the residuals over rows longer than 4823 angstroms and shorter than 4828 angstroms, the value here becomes -0.11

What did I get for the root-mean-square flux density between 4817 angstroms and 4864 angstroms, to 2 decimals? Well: 1.68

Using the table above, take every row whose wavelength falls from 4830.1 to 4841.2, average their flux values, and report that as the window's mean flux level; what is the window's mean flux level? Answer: 1.71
